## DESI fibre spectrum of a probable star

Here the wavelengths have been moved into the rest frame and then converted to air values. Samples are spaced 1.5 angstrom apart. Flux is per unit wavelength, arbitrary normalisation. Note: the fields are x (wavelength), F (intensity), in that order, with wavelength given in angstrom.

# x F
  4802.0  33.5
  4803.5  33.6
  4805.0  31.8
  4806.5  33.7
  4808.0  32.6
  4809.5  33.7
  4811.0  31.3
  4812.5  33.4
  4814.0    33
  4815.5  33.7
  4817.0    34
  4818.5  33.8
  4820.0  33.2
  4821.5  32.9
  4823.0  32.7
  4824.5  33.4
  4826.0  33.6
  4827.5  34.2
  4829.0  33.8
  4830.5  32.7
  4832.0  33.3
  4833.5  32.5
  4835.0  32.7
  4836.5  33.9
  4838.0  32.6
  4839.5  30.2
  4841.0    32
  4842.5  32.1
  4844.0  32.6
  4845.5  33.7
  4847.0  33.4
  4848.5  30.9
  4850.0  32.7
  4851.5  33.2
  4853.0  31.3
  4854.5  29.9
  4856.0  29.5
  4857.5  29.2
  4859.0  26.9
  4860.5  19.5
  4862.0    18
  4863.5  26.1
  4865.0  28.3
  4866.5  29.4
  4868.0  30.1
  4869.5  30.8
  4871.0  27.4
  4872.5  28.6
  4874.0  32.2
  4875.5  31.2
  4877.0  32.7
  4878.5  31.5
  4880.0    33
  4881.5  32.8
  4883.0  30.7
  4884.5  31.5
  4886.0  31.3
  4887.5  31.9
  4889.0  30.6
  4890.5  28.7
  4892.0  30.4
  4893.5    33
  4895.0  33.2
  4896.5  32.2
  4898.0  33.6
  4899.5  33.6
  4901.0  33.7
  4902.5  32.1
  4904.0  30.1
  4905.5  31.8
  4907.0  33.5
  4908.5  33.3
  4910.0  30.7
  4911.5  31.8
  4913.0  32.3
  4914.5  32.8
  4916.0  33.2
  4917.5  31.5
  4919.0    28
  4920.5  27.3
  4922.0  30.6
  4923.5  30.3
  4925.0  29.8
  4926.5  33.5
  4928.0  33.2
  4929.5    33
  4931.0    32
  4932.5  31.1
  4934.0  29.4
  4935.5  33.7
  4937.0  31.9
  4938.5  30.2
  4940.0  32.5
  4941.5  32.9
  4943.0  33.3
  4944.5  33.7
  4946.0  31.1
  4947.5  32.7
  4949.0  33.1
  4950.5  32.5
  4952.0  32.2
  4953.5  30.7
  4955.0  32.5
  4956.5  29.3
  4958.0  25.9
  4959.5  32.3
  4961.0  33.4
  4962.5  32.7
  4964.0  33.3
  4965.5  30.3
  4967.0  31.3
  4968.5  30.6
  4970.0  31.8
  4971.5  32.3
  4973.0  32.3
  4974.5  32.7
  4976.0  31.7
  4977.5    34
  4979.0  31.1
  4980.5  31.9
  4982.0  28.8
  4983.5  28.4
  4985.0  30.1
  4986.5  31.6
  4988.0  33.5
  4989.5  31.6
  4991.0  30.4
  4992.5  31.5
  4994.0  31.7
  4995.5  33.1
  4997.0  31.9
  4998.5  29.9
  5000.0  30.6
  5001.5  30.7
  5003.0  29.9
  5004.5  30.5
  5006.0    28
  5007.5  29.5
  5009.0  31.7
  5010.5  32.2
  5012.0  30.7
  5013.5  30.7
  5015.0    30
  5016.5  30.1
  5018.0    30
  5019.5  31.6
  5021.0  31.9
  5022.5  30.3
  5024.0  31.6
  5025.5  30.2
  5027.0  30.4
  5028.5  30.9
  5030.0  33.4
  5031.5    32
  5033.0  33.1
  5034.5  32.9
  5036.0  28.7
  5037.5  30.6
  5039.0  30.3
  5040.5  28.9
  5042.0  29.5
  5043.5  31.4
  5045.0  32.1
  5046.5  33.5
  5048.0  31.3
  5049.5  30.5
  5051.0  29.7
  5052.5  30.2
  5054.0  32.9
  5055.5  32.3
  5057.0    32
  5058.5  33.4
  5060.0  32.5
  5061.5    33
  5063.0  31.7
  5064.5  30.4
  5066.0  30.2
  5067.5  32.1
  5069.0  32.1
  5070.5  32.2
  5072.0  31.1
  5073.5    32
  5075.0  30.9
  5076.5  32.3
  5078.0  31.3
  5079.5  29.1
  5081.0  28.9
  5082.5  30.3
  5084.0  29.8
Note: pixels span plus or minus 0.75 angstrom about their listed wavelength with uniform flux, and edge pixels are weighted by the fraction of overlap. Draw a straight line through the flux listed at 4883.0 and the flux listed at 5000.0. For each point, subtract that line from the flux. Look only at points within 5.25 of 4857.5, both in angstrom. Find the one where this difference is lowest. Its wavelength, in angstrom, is 4862.0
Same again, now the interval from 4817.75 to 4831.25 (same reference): 4823.0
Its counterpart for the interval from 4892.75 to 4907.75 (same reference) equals 4904.0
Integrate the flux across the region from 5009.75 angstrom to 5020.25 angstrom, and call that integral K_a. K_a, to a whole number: 323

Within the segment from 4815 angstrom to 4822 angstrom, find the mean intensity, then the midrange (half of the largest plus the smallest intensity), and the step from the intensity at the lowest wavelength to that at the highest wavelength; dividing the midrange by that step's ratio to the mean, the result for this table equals -1402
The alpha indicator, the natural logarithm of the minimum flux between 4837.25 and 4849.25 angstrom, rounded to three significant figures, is 3.41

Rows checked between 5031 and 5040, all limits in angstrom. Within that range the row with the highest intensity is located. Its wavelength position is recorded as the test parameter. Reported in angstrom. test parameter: 5033.0 angstrom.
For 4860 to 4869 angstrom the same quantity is 4868.0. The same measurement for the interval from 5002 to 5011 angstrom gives 5010.5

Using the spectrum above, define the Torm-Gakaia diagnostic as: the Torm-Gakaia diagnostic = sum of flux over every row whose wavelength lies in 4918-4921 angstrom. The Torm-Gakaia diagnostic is 55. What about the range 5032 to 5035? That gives 66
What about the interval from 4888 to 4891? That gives 59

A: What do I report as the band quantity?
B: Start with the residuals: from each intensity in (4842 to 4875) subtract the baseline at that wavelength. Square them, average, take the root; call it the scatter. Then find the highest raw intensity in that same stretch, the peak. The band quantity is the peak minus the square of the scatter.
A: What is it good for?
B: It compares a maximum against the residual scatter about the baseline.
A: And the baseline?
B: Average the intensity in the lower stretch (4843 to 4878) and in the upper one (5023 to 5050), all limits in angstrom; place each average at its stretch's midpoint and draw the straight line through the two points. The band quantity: 17.7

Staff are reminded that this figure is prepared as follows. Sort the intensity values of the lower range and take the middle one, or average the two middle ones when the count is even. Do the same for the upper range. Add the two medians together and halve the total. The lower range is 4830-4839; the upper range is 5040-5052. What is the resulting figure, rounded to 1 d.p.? 31.8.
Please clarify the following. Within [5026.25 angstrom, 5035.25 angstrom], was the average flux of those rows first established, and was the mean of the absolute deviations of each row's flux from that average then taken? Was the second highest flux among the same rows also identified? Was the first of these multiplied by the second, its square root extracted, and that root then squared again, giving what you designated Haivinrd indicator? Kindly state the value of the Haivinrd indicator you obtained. 34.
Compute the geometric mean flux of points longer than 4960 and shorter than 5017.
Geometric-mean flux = 31.2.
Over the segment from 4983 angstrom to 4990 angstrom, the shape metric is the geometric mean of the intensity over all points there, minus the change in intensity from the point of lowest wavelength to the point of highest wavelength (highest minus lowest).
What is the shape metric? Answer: 28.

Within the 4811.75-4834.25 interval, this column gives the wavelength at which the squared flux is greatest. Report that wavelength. 4827.5 angstrom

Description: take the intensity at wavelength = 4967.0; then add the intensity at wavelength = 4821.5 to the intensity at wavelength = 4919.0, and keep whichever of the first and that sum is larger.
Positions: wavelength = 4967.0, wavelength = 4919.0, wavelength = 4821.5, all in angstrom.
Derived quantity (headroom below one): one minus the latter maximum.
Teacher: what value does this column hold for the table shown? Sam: -60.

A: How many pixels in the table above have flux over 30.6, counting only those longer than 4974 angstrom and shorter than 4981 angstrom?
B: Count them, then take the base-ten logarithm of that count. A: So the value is 0.699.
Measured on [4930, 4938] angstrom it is 0.602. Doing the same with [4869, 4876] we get 0.477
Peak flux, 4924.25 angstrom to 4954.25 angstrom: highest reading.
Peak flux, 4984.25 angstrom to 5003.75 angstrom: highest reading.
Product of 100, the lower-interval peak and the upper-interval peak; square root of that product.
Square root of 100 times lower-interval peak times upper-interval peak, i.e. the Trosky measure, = 336.0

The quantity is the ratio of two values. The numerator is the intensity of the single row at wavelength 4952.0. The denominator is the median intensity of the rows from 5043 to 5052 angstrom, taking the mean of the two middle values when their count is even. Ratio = 1.03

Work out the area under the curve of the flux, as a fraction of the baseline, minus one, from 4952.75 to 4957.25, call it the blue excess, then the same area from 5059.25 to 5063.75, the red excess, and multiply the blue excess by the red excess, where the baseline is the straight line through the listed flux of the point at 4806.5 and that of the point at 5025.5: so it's -0.030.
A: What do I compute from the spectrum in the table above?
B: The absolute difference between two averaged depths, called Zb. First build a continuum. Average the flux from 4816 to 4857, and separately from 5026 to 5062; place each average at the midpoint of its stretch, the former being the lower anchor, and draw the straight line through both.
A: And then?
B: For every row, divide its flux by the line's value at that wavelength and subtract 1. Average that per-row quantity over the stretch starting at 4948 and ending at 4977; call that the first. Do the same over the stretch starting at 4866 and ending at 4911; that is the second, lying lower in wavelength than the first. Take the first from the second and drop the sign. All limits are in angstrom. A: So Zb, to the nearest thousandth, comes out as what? 0.016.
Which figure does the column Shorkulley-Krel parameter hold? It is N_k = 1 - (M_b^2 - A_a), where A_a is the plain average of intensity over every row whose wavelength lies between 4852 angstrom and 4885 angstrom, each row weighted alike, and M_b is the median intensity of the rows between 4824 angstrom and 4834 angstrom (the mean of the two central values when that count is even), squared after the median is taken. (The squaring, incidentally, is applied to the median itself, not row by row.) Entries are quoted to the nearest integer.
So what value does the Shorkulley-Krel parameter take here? -1085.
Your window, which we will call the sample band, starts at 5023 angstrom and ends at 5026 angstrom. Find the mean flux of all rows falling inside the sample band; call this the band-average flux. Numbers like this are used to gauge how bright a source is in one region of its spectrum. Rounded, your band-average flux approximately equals 30.9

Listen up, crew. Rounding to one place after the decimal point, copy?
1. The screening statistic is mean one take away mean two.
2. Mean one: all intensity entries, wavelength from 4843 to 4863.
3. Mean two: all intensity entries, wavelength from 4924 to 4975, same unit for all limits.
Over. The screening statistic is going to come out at -2.6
